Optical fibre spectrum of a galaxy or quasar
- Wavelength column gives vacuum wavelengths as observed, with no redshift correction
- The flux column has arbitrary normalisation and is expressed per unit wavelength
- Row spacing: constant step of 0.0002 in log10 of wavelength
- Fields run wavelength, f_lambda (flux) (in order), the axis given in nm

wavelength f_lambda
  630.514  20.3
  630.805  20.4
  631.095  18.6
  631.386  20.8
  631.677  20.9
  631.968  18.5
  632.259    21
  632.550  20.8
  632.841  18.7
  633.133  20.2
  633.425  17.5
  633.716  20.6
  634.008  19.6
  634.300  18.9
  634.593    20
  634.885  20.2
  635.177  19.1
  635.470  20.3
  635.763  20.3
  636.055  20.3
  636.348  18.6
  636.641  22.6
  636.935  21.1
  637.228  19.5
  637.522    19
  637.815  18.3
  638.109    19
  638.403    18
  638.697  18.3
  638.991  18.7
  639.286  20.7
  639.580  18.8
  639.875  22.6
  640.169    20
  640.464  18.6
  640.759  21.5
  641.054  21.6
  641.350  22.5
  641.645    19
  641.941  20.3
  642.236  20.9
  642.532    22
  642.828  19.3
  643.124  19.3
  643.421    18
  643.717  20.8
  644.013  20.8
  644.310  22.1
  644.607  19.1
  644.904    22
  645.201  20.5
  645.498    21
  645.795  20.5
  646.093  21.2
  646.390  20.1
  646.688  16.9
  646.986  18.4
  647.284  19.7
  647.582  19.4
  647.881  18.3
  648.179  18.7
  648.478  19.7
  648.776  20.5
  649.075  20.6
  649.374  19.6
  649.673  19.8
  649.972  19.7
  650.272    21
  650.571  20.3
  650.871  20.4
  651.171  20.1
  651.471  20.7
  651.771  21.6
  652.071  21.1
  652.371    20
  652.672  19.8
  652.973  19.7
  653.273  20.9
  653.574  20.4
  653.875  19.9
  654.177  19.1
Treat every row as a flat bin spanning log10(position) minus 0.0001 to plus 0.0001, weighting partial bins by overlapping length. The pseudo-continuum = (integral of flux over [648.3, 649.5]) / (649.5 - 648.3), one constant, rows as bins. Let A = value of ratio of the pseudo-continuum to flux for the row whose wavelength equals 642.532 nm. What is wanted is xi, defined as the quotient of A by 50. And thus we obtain 0.0183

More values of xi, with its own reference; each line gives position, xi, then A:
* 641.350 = 0.0178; 0.892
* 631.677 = 0.0192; 0.961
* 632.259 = 0.0191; 0.956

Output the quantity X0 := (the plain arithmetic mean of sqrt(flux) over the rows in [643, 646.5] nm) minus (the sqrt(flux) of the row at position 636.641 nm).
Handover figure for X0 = -0.23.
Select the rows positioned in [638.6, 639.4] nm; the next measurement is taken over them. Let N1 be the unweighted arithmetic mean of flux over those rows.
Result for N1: 19.2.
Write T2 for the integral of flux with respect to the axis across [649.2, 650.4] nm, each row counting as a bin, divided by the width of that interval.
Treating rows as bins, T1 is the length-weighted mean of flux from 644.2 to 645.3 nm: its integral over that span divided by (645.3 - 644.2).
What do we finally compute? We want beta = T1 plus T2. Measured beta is 40.9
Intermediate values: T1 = 20.9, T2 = 20.0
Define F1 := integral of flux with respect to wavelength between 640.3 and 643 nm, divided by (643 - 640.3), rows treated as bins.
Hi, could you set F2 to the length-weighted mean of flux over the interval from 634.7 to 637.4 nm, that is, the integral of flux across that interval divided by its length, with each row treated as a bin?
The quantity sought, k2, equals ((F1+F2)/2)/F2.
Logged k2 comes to 1.010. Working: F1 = 20.6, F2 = 20.2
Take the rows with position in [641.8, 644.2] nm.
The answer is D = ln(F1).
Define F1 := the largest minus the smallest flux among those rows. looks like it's 1.4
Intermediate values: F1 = 4.0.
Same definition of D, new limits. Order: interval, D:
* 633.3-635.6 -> 1.1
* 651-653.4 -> 0.6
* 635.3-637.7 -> 1.4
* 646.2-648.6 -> 1.2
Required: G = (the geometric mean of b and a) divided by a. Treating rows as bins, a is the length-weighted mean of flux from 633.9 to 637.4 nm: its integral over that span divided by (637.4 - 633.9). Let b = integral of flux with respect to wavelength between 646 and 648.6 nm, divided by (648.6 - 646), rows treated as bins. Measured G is 0.976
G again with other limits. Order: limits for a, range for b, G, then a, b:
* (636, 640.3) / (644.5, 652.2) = 1.009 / 19.7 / 20.0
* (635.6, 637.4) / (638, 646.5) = 0.997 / 20.4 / 20.3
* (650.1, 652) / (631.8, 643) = 0.981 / 20.7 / 19.9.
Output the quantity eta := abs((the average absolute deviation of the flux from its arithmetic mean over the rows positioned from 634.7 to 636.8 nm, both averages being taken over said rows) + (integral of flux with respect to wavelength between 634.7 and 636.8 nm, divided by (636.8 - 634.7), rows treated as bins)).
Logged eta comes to 21.0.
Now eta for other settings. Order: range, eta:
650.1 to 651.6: 20.8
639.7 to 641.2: 22.1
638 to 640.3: 20.7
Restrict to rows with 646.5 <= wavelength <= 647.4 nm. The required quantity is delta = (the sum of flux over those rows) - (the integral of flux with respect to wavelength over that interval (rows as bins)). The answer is 38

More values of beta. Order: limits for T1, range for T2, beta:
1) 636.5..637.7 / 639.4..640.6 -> 40.5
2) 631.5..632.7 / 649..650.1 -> 40.2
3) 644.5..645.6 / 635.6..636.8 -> 41.2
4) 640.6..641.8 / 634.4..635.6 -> 41.0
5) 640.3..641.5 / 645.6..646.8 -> 40.8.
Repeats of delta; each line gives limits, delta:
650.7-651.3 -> 28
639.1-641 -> 83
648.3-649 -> 26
